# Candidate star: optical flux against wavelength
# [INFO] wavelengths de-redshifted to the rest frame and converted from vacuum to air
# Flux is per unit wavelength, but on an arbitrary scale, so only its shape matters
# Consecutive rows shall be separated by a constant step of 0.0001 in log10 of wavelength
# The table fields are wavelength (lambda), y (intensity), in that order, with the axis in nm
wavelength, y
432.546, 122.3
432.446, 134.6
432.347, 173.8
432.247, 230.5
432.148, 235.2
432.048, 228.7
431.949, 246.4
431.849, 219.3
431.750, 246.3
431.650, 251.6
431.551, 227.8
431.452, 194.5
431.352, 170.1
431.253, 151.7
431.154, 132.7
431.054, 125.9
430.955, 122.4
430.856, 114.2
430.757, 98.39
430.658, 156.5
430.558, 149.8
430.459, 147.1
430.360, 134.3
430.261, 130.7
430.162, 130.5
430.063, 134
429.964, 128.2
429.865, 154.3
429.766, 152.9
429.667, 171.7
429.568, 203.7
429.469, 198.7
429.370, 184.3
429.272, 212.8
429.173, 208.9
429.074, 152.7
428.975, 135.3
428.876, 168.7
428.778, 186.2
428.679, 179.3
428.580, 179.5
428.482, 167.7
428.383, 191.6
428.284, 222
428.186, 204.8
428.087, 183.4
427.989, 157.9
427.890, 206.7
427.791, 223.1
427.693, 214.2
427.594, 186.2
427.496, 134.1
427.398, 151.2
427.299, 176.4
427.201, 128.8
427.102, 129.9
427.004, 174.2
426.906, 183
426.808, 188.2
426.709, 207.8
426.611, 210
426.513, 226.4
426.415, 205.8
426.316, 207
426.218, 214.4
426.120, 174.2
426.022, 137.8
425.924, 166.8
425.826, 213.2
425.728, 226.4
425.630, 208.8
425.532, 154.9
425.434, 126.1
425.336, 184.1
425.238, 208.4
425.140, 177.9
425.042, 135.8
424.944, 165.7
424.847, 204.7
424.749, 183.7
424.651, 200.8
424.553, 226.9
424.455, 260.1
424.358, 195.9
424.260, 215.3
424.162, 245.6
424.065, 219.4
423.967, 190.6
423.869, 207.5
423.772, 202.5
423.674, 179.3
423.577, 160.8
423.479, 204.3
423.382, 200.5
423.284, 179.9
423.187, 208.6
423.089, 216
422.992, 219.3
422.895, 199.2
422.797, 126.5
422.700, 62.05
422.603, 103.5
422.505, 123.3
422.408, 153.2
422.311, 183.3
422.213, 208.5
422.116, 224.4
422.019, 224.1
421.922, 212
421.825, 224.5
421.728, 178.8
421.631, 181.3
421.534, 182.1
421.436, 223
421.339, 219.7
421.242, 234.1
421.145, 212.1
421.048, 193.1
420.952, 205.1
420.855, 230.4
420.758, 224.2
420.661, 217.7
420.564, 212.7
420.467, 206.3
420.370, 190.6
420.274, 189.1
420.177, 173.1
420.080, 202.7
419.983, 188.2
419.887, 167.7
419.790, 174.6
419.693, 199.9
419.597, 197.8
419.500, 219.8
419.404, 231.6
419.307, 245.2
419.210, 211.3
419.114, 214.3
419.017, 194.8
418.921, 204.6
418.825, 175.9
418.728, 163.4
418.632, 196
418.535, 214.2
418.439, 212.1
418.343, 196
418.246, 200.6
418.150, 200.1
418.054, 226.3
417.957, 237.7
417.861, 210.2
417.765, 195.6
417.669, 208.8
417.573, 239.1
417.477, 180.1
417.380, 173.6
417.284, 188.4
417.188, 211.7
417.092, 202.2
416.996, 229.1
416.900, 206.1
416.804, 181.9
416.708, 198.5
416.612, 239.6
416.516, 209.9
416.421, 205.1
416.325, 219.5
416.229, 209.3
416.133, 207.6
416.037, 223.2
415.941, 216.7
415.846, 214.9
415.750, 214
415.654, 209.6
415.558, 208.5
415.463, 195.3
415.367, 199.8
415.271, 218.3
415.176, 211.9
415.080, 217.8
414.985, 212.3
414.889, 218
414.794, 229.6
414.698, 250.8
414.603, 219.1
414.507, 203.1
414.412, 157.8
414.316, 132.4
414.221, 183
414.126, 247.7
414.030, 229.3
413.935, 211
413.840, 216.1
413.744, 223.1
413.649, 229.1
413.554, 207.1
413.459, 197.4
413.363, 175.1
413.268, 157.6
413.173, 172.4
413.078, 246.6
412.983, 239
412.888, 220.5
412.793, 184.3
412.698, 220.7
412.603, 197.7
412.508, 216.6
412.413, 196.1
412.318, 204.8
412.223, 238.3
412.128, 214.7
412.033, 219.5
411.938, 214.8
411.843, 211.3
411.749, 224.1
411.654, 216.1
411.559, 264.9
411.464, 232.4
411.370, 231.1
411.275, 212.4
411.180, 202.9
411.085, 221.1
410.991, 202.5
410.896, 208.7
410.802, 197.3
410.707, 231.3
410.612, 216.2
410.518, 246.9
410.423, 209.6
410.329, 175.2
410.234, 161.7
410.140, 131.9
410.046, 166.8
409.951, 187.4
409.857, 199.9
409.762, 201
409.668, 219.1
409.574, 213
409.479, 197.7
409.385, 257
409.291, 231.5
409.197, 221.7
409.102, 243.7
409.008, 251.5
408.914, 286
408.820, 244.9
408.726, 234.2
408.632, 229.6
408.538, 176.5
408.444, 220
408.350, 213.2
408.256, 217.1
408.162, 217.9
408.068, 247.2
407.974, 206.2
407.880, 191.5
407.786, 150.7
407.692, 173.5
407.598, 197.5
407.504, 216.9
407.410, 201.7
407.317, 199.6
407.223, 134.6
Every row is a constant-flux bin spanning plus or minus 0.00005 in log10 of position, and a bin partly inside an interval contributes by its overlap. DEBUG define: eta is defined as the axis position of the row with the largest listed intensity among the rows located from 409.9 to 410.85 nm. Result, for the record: 410.518 nm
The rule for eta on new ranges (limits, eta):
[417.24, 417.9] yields 417.573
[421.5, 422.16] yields 421.825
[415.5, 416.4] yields 416.037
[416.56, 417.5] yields 416.612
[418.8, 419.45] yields 419.307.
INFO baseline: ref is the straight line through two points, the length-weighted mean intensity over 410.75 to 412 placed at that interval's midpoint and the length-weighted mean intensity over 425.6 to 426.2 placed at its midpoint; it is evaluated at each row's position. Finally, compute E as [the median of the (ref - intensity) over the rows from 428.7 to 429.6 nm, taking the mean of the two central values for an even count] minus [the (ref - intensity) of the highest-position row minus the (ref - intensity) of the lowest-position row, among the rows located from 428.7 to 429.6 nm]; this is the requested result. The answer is 16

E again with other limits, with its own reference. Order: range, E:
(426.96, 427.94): 45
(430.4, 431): 20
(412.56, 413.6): 28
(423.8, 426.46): -10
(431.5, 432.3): -53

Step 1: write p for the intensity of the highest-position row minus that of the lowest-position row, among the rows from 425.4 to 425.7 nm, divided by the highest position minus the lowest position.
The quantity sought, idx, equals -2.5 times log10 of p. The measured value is -6.6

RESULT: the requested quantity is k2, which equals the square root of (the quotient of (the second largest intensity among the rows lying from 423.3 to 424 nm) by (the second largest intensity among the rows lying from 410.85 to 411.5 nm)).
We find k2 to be 0.94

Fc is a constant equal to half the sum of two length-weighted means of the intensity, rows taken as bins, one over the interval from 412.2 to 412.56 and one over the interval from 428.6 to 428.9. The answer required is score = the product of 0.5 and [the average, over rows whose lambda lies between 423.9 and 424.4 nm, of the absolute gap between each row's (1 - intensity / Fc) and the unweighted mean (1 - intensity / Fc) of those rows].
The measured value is 0.041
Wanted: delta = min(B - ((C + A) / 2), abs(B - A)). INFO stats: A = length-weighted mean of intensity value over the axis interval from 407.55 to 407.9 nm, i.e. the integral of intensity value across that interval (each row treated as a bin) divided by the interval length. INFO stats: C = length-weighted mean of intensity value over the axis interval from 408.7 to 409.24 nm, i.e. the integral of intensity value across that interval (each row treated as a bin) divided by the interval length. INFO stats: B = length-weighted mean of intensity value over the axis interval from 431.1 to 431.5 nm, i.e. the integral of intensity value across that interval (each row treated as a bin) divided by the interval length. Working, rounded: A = 177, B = 161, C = 248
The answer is -51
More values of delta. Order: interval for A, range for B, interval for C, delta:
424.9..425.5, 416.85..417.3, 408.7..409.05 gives -2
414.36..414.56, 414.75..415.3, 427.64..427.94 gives 21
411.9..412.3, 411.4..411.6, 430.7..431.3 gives 27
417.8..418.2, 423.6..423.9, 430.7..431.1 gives 25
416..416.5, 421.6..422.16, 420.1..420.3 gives 4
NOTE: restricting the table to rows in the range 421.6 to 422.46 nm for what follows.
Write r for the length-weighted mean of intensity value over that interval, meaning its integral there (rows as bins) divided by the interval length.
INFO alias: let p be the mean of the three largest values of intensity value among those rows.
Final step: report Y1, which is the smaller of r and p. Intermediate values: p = 224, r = 199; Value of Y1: 199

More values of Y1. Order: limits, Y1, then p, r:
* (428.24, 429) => 180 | 200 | 180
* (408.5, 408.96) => 235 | 255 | 235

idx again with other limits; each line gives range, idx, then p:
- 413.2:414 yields -4.8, 80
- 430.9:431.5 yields -5.4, 145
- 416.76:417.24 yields -4.7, 78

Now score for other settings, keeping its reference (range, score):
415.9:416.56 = 0.015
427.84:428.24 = 0.045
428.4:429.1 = 0.034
